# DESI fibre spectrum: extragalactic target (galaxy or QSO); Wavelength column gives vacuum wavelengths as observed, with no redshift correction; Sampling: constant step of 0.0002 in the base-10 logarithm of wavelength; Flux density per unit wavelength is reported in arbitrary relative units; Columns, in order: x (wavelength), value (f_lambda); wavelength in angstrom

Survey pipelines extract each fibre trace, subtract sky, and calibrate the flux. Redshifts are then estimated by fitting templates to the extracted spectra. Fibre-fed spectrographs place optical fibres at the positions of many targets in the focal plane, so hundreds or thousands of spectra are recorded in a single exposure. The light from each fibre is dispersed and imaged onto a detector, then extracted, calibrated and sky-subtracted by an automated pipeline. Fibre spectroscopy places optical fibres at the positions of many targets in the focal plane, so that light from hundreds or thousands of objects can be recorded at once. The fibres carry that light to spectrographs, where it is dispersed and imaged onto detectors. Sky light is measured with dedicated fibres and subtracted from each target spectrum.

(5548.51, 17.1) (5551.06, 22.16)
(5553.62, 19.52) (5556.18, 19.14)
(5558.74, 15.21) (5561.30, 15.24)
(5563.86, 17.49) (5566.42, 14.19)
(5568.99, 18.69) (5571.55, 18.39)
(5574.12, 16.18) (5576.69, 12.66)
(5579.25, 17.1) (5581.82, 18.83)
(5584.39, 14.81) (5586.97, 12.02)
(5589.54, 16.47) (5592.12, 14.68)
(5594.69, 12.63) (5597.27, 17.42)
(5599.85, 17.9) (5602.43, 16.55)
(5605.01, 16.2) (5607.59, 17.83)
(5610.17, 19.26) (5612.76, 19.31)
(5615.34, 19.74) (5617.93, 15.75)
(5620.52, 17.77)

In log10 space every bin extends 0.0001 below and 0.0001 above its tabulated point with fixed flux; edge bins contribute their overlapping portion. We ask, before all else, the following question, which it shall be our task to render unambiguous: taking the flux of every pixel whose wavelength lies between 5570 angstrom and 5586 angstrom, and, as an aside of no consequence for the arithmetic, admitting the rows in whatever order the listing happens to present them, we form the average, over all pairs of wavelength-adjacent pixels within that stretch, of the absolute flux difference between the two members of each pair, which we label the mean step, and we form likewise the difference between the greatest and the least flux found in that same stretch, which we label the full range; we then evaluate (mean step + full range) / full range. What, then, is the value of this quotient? 1.52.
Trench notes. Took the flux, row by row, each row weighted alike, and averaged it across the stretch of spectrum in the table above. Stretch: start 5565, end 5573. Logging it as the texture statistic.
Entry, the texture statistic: 17.1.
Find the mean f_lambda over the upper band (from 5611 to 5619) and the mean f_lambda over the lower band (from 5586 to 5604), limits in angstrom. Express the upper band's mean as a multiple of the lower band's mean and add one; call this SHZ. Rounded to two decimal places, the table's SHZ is 2.19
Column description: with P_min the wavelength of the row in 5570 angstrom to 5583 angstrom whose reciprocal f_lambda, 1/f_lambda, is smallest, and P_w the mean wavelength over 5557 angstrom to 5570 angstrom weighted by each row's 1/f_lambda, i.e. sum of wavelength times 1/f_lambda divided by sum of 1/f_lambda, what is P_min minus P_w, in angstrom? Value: 18.1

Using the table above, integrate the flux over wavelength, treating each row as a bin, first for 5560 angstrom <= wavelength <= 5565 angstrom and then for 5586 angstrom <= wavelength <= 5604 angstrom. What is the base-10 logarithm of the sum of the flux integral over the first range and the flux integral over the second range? 2.56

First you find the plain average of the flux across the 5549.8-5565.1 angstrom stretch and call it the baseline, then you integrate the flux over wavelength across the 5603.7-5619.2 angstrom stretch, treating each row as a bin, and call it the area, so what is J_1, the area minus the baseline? 261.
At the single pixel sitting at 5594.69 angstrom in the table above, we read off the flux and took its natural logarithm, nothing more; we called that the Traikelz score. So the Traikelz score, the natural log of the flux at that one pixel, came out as 2.54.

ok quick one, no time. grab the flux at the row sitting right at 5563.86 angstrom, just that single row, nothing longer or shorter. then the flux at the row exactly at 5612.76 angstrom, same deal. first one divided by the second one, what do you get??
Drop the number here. 0.91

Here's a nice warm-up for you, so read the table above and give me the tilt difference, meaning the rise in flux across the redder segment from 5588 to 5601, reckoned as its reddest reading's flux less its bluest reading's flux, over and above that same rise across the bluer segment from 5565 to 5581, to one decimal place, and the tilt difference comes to -1.5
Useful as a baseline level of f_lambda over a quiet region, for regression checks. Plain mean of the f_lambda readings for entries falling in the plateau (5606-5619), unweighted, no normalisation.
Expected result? 18.4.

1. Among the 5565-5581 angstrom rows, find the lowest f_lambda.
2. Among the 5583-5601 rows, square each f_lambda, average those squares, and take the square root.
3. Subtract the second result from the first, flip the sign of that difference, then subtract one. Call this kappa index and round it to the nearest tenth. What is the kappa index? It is 1.6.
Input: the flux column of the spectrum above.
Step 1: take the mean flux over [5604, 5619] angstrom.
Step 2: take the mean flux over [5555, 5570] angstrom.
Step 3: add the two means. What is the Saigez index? 34.7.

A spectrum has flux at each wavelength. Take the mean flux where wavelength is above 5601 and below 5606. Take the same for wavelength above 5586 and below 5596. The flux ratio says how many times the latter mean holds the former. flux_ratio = 0.85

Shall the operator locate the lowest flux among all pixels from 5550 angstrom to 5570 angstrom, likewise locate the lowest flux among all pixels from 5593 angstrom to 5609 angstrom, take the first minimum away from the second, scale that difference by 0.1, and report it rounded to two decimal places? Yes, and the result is -0.16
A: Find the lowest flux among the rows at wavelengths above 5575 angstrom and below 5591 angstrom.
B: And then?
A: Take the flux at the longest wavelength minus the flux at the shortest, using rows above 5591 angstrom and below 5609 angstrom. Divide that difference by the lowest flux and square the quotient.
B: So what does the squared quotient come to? 0.069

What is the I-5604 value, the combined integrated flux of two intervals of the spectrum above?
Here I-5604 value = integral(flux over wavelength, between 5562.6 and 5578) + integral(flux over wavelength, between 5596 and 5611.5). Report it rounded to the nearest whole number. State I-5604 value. 522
